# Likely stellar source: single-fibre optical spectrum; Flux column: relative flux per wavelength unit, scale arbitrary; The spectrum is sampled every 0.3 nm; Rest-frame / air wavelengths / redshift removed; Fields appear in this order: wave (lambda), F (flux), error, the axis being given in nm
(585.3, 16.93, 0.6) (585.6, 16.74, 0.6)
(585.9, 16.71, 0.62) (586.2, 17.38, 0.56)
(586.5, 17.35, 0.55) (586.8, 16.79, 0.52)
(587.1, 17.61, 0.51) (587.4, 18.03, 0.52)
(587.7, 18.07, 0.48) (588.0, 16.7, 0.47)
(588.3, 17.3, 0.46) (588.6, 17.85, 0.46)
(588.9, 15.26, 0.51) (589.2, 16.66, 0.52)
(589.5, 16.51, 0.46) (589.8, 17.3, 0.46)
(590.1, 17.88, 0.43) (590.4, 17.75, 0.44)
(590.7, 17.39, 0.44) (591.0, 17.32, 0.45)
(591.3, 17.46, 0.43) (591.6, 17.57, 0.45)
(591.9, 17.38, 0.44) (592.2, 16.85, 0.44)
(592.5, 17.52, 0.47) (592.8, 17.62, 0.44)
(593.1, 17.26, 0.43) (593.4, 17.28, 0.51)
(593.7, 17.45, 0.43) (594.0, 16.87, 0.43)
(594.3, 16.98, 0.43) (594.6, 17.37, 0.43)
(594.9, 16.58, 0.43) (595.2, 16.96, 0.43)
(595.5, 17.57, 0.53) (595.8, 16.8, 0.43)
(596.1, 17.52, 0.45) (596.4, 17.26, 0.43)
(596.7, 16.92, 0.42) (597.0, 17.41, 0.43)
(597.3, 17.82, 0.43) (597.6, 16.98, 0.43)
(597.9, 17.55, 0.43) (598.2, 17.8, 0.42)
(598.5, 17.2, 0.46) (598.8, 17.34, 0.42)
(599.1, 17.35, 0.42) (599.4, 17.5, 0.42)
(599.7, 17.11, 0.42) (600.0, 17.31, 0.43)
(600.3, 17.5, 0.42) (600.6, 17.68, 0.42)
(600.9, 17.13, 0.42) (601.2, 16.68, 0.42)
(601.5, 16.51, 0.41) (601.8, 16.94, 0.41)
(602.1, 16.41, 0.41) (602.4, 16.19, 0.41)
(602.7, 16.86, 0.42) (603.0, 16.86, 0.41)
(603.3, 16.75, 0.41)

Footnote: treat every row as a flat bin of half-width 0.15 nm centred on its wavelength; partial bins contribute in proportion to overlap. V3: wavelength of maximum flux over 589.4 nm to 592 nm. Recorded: 590.1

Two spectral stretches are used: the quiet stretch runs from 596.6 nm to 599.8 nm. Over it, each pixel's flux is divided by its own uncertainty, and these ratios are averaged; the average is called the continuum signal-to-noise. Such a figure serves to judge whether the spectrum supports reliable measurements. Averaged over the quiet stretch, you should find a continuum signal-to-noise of 40.7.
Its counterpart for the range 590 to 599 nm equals 39.4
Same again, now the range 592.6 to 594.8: 39.1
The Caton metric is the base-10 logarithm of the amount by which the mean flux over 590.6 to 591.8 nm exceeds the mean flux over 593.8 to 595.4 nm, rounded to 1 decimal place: -0.3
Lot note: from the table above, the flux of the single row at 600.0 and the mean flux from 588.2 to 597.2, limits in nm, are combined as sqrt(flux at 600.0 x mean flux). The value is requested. 17.3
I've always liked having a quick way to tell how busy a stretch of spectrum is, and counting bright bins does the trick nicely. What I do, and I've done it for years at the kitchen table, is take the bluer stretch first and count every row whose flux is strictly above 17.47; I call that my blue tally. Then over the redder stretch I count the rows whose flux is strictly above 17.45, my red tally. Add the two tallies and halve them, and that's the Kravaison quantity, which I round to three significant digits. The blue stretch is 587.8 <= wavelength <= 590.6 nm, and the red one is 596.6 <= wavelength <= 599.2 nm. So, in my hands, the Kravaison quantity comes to 3.00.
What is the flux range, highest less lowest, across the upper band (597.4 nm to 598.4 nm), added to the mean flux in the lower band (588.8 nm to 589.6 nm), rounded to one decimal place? 17.0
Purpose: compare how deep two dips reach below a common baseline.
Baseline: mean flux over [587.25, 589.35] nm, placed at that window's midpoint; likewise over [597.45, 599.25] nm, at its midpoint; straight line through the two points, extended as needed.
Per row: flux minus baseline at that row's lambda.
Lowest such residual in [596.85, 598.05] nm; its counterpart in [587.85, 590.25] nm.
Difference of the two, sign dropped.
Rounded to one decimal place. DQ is 1.5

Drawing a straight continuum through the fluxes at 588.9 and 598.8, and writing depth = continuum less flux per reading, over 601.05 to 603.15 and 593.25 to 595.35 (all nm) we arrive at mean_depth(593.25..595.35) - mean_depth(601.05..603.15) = -2.07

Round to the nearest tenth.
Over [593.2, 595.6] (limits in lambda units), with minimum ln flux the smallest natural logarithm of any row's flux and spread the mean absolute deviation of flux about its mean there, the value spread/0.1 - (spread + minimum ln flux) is -0.2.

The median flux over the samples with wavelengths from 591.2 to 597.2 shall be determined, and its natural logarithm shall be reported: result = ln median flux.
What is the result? 2.85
